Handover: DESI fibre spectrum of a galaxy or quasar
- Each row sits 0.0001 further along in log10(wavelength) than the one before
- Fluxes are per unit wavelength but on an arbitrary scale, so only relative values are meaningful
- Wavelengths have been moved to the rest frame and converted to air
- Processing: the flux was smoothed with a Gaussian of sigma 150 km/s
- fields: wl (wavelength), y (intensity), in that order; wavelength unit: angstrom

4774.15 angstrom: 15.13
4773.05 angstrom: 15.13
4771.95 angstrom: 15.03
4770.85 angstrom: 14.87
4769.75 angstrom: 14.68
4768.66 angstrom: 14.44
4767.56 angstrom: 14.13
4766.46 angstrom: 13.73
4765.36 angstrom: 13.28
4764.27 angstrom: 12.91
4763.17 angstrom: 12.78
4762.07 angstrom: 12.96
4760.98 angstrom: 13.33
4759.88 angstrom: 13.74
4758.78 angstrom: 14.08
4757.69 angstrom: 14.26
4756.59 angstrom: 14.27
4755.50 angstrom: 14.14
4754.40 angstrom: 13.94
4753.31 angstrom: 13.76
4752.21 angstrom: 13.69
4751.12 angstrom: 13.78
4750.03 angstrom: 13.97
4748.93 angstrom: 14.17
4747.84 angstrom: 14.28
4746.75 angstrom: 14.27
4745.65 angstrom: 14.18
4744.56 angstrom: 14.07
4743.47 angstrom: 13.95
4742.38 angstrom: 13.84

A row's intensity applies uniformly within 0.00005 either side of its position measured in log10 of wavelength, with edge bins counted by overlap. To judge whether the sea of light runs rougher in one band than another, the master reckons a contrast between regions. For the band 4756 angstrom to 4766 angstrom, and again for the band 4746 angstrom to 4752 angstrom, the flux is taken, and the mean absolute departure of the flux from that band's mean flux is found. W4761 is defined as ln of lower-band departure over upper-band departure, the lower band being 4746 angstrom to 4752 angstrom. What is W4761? -1.1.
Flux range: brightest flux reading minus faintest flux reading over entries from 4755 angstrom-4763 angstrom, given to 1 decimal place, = 1.3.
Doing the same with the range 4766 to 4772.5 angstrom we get 1.3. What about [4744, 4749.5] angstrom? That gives 0.2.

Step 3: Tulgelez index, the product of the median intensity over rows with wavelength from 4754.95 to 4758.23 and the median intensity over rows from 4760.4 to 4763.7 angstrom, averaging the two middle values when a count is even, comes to 185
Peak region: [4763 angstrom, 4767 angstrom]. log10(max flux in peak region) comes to 1.14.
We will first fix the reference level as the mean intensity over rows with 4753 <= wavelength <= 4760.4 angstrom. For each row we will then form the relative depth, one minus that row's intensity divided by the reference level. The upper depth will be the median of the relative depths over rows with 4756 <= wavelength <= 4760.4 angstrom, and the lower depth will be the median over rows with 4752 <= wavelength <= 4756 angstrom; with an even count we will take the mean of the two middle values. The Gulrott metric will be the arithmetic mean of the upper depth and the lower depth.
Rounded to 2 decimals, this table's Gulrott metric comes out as 0.00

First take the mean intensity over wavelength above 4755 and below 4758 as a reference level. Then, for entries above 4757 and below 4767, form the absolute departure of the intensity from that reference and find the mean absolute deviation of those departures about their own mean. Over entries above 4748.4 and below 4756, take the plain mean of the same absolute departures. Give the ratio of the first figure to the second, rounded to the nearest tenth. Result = 1.4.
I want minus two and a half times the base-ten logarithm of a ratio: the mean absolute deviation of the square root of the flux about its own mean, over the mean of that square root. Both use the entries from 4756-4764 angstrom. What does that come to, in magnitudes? 4.3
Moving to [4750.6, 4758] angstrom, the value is 5.3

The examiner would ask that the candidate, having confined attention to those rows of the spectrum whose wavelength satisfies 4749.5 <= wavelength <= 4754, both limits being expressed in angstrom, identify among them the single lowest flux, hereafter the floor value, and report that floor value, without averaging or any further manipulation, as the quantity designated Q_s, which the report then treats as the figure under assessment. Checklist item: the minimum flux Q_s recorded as 13.69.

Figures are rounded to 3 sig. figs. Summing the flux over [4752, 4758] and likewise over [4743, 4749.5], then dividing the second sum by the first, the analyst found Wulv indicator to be 1.01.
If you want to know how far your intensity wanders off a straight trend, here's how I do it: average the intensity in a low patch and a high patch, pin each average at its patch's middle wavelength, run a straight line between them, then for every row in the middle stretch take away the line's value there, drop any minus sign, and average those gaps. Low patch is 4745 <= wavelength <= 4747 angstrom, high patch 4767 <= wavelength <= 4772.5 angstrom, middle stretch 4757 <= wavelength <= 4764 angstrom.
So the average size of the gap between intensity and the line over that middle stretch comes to 0.9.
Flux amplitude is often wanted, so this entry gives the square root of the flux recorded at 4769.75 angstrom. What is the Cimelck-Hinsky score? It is 3.83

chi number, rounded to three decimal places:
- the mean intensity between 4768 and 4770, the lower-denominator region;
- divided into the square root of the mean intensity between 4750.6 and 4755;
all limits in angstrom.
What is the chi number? 0.255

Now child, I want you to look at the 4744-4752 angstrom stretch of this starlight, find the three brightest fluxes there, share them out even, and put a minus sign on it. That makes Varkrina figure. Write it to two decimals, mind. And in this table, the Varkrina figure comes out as -14.24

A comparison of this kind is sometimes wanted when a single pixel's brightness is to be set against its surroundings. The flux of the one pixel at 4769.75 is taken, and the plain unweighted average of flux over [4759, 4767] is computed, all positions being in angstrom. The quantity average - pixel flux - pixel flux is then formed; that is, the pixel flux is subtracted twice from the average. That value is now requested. -16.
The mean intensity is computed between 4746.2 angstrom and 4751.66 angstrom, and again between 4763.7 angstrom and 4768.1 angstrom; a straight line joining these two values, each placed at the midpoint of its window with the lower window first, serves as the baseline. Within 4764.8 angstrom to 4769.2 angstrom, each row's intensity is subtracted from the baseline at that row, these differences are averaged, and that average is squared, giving 0.18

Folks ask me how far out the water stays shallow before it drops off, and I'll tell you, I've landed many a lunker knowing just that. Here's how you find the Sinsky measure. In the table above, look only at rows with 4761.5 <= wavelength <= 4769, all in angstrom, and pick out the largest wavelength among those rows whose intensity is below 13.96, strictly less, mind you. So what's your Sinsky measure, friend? 4766.46 angstrom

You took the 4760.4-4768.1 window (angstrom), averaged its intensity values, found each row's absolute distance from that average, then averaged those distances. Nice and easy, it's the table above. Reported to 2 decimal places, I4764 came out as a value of 0.37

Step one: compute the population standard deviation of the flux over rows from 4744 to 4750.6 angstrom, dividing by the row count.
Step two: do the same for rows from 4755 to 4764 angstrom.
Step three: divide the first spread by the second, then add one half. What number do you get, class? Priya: 0.69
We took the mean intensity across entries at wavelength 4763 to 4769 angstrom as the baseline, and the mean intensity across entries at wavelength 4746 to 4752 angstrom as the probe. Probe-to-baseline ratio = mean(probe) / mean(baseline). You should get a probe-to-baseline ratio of 1.04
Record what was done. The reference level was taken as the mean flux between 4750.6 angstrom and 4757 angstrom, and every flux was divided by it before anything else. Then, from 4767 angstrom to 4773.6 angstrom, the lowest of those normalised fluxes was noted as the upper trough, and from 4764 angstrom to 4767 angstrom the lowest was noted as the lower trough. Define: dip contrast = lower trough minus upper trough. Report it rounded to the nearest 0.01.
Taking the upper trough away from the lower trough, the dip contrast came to -0.09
